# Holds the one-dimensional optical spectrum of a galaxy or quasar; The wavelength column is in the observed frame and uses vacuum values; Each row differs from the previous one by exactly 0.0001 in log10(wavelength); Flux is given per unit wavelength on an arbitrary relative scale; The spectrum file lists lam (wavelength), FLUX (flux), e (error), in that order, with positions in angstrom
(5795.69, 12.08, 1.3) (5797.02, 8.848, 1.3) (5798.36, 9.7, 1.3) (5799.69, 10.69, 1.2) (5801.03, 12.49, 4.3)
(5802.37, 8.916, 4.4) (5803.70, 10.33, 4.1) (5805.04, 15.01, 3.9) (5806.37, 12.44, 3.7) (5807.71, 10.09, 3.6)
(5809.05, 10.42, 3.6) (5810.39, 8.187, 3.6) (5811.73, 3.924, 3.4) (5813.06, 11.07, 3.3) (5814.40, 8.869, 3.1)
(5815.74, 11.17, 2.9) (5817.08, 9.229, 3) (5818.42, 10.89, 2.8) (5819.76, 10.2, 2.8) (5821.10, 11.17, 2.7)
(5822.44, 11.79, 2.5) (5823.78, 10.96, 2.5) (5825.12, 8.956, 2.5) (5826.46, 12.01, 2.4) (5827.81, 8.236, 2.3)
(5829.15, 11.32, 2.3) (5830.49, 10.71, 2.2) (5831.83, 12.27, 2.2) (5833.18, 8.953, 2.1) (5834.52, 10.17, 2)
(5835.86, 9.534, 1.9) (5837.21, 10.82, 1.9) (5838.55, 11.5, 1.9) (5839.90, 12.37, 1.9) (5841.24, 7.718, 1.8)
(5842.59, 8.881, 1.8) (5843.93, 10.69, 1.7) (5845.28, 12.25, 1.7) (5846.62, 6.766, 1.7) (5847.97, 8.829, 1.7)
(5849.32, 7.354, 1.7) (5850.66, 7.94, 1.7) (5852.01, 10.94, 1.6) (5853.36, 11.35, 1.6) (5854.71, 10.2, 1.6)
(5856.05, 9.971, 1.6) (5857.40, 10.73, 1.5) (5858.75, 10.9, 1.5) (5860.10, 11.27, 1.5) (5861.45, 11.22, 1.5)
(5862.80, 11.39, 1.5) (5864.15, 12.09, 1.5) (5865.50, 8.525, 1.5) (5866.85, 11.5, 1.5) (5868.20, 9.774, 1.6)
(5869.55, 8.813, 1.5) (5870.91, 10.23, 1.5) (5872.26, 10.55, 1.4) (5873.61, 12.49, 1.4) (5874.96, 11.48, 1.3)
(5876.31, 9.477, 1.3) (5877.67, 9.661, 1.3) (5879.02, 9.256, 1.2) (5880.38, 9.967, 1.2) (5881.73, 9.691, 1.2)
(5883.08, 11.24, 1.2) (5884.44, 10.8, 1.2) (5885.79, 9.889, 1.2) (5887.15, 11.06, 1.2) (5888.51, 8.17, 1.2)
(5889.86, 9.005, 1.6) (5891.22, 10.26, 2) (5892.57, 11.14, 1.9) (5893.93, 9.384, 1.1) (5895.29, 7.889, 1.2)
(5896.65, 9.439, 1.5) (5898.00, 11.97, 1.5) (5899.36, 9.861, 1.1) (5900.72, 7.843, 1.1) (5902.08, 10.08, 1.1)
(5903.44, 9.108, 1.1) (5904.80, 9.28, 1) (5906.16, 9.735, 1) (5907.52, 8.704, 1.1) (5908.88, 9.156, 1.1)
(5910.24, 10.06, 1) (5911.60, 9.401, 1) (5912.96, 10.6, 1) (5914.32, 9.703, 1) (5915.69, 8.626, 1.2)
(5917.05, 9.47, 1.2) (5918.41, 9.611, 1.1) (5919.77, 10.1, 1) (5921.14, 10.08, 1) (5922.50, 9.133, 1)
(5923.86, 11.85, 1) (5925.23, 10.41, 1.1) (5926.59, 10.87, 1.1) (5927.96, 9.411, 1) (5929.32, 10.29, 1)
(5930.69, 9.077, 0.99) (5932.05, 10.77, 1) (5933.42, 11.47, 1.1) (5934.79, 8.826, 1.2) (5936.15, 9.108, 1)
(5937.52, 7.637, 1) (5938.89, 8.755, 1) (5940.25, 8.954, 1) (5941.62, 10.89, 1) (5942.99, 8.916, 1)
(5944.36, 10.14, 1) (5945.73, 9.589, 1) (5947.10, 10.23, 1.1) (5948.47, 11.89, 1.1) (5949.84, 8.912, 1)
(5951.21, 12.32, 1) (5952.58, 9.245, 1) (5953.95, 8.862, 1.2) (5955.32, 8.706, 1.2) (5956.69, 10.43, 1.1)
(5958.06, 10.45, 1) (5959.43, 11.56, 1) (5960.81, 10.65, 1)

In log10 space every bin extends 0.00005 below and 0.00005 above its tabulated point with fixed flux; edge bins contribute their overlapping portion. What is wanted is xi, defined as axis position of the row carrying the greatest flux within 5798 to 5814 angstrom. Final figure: 5805.04 angstrom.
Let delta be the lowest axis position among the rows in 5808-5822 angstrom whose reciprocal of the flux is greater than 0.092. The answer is 5809.05 angstrom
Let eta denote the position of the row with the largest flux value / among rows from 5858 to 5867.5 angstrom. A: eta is 5864.15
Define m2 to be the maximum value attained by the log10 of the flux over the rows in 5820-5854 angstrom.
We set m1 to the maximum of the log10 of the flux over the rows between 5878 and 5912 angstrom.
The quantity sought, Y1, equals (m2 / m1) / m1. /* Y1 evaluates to 0.940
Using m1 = 1.08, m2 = 1.092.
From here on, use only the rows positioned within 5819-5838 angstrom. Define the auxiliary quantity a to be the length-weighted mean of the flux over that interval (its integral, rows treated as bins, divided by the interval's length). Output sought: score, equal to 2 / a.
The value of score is 0.190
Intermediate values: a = 10.5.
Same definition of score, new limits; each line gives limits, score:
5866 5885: 0.194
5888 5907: 0.210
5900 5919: 0.213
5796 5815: 0.198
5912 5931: 0.201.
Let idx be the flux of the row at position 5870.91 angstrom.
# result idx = 10.23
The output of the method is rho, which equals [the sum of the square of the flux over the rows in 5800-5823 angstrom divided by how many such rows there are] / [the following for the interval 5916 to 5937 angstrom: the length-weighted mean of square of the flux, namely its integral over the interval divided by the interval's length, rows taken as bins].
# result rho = 1.12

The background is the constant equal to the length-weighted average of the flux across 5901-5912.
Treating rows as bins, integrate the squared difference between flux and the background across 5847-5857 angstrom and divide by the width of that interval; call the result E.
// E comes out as 2.1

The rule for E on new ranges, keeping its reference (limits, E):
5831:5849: 3.4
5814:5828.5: 2.4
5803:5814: 9.4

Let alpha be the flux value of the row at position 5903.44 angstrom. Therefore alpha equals 9.108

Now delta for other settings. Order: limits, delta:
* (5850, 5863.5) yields 5850.66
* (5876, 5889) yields 5876.31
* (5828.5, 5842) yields 5830.49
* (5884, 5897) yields 5884.44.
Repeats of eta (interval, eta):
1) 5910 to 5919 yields 5912.96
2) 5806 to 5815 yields 5806.37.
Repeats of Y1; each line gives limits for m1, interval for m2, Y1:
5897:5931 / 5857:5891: 0.943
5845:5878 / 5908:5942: 0.893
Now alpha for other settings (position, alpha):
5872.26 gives 10.55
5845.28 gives 12.25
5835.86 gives 9.534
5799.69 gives 10.69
